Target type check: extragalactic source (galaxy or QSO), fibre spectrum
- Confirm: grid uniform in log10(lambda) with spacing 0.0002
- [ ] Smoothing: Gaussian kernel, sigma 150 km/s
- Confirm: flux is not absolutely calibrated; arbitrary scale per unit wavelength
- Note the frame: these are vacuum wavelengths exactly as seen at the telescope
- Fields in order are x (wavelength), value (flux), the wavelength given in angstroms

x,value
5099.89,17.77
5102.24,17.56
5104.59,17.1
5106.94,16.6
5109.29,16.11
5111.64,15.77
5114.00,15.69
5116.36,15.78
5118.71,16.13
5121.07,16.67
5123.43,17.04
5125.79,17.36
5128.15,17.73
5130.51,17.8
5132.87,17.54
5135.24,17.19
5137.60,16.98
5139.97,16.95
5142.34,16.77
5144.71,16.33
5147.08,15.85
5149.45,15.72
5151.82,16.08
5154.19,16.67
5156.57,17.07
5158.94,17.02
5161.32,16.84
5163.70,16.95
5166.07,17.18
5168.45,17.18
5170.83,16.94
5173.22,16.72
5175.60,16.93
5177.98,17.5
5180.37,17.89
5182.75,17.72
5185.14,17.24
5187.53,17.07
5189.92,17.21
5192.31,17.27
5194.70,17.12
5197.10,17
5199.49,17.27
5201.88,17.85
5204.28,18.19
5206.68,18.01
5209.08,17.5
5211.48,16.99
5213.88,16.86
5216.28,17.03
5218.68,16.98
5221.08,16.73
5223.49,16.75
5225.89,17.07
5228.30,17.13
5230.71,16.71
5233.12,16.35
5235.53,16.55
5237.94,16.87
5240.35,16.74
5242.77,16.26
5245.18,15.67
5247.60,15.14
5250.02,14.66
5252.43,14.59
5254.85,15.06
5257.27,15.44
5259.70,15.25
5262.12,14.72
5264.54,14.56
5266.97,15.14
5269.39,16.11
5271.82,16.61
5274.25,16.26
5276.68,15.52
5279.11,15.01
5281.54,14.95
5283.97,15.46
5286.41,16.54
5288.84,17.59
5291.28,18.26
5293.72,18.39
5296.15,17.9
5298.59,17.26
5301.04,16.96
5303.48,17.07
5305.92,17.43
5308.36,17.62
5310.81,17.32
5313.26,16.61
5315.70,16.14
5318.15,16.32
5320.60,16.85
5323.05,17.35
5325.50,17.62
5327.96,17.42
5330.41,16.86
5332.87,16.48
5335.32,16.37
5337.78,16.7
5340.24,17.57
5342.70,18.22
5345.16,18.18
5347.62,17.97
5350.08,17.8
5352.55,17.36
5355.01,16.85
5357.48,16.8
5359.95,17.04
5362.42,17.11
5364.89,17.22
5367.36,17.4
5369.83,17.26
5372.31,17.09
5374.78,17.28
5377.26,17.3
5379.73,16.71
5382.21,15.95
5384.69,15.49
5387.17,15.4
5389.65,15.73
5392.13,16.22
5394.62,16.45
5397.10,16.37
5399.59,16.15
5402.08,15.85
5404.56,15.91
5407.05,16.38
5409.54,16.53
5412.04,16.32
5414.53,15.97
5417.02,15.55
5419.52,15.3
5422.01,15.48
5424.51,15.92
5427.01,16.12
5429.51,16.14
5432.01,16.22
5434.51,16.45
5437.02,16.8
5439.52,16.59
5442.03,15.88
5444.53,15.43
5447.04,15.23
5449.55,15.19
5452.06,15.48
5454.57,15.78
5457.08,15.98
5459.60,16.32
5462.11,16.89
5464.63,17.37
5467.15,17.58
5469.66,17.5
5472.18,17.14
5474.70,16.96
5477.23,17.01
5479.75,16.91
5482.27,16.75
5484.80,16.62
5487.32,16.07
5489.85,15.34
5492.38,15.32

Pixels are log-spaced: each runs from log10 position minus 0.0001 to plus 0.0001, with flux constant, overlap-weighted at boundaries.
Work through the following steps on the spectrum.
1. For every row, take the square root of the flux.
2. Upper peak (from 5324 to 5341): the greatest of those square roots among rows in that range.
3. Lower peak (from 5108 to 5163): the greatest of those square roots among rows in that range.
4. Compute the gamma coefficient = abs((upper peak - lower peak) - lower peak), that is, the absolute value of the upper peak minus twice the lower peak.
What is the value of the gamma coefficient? 4.24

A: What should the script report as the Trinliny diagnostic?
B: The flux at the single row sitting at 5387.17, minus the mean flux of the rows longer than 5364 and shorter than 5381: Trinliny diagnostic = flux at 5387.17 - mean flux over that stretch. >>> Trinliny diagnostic -1.8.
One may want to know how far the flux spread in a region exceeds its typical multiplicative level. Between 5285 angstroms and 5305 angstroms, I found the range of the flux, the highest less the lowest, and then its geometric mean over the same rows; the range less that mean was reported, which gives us -15.6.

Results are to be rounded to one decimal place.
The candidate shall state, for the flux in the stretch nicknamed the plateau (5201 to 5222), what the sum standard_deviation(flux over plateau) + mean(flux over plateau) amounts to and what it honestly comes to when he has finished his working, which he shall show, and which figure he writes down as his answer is 17.9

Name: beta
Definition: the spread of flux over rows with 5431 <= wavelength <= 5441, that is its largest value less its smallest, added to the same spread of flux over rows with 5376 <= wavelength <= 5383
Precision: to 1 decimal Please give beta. 1.9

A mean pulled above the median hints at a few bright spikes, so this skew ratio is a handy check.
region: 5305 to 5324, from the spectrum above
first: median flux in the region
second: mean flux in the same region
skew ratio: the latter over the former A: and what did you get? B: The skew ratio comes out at 0.992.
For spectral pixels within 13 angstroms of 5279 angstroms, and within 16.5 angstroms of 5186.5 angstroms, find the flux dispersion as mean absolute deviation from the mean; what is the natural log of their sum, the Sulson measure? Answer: 0.10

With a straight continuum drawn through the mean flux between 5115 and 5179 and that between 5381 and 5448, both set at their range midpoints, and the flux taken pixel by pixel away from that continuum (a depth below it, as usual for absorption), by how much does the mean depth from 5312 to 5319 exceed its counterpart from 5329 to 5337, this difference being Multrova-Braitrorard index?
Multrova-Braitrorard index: 0.3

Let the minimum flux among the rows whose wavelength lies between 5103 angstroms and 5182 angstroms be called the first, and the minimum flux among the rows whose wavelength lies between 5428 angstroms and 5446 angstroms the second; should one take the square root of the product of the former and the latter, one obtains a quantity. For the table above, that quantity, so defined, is 15.6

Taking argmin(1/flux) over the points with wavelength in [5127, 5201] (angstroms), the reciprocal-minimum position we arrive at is 5180.37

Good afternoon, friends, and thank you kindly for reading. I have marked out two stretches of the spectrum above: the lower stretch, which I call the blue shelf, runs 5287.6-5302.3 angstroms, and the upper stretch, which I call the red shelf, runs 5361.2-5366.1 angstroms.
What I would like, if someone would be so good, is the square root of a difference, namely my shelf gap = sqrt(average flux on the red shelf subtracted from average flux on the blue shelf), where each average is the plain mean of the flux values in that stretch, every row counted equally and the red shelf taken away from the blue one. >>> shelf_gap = 0.75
